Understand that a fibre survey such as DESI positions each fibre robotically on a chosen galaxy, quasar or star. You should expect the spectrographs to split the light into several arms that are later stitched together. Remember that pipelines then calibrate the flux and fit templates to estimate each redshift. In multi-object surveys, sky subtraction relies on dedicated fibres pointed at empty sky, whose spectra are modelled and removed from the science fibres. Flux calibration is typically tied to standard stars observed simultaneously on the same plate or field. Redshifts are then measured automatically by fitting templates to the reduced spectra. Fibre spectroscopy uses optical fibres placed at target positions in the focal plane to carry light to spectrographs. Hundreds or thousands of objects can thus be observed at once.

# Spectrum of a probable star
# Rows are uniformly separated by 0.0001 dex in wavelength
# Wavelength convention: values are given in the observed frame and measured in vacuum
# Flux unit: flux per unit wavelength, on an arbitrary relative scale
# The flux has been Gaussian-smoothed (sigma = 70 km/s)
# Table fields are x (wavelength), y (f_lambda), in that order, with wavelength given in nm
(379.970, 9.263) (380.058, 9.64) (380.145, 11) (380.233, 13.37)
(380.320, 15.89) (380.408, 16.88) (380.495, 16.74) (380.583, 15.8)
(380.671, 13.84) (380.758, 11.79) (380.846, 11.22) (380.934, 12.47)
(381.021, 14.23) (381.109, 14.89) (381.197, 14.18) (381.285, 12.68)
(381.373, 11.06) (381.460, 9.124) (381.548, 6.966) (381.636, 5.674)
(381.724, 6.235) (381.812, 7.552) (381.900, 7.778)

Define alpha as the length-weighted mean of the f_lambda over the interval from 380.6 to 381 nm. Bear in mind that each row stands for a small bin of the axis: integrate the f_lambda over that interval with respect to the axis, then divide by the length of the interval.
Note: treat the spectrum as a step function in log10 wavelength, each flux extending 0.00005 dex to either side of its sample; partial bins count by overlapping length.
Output 12.7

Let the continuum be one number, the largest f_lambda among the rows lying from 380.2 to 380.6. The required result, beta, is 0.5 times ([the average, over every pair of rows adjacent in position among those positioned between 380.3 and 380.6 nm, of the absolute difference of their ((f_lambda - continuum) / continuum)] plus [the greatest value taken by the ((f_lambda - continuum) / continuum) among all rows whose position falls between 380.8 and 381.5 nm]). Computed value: -0.04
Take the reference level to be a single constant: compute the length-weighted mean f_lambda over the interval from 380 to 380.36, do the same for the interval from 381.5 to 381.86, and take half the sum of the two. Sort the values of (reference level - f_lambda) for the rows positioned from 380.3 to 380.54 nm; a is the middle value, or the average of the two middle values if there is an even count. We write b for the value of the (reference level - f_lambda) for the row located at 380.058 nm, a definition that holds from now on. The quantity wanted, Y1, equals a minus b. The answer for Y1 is -7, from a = -7.3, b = 0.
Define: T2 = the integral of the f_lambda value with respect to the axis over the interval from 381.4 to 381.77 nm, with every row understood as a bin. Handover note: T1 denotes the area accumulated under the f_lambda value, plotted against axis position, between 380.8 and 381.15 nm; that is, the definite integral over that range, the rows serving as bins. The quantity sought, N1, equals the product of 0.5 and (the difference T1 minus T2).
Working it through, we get 0.97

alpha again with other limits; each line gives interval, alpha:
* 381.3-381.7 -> 8.4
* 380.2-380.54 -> 15.8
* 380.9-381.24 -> 14.0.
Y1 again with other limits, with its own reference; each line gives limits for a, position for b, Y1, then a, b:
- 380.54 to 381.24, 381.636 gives -8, -4.5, 4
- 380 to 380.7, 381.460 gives -6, -5.3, 0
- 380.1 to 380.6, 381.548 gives -9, -6.4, 3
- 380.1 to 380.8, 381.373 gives -4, -5.3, -2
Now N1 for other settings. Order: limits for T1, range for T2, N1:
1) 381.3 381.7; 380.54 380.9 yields -0.68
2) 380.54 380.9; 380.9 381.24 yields -0.02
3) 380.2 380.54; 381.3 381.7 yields 1.00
